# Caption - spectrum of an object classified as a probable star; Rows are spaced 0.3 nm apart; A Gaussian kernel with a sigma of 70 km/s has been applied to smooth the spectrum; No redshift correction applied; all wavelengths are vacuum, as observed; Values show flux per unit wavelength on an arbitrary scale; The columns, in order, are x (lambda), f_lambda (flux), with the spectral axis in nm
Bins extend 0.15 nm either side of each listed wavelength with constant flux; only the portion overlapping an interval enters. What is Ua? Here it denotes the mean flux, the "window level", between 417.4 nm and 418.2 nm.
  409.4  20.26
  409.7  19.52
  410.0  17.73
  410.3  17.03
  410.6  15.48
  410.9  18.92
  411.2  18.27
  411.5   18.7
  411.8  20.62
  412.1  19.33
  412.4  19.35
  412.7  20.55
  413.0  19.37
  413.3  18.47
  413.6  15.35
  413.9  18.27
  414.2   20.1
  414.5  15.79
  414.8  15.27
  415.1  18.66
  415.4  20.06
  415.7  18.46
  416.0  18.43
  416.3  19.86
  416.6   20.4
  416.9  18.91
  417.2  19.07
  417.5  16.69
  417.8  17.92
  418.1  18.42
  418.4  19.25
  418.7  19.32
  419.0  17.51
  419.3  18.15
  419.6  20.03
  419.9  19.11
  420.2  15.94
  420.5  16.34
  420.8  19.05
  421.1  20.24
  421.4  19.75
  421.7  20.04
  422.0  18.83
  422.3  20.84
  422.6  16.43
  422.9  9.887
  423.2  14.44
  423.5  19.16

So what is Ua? 17.7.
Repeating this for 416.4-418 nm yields 18.6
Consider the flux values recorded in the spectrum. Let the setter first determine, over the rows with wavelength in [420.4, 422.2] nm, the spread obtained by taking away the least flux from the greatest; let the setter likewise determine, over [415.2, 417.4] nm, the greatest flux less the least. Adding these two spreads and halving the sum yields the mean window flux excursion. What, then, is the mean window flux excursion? 2.9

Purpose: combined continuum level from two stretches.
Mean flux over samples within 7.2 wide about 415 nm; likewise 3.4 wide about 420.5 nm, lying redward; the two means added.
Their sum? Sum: 37.3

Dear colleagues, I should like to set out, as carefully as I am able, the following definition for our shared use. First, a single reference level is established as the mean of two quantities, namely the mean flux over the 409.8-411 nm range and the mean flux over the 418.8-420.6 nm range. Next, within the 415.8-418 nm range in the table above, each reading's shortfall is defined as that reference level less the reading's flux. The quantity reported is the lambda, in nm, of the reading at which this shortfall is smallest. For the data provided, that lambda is 416.6 nm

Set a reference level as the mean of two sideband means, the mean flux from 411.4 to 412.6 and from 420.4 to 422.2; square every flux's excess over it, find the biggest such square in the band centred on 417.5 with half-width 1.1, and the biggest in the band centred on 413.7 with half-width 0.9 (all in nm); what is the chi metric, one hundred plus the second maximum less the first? 109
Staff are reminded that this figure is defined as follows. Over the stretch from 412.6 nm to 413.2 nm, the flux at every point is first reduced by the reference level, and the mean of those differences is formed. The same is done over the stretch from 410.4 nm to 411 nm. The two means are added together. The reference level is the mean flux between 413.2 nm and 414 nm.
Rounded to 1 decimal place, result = 2.4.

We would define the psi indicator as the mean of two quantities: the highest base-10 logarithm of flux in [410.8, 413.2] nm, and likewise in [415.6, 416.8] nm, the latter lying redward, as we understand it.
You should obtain 1.31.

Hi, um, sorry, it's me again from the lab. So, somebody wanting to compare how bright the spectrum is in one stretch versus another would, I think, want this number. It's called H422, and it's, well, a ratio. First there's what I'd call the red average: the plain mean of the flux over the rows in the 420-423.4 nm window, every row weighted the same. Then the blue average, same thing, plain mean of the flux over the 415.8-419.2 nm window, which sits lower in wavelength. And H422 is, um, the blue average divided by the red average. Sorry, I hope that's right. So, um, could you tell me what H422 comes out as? 1.07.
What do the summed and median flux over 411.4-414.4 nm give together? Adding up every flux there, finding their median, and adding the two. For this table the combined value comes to 209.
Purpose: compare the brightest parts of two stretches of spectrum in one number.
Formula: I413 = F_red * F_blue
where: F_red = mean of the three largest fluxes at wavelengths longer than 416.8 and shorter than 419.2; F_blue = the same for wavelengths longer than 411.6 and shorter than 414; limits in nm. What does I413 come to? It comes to 388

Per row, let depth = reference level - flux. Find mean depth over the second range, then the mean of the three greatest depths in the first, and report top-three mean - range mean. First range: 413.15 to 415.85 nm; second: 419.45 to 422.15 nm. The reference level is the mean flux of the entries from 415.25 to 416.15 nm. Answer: 3.3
